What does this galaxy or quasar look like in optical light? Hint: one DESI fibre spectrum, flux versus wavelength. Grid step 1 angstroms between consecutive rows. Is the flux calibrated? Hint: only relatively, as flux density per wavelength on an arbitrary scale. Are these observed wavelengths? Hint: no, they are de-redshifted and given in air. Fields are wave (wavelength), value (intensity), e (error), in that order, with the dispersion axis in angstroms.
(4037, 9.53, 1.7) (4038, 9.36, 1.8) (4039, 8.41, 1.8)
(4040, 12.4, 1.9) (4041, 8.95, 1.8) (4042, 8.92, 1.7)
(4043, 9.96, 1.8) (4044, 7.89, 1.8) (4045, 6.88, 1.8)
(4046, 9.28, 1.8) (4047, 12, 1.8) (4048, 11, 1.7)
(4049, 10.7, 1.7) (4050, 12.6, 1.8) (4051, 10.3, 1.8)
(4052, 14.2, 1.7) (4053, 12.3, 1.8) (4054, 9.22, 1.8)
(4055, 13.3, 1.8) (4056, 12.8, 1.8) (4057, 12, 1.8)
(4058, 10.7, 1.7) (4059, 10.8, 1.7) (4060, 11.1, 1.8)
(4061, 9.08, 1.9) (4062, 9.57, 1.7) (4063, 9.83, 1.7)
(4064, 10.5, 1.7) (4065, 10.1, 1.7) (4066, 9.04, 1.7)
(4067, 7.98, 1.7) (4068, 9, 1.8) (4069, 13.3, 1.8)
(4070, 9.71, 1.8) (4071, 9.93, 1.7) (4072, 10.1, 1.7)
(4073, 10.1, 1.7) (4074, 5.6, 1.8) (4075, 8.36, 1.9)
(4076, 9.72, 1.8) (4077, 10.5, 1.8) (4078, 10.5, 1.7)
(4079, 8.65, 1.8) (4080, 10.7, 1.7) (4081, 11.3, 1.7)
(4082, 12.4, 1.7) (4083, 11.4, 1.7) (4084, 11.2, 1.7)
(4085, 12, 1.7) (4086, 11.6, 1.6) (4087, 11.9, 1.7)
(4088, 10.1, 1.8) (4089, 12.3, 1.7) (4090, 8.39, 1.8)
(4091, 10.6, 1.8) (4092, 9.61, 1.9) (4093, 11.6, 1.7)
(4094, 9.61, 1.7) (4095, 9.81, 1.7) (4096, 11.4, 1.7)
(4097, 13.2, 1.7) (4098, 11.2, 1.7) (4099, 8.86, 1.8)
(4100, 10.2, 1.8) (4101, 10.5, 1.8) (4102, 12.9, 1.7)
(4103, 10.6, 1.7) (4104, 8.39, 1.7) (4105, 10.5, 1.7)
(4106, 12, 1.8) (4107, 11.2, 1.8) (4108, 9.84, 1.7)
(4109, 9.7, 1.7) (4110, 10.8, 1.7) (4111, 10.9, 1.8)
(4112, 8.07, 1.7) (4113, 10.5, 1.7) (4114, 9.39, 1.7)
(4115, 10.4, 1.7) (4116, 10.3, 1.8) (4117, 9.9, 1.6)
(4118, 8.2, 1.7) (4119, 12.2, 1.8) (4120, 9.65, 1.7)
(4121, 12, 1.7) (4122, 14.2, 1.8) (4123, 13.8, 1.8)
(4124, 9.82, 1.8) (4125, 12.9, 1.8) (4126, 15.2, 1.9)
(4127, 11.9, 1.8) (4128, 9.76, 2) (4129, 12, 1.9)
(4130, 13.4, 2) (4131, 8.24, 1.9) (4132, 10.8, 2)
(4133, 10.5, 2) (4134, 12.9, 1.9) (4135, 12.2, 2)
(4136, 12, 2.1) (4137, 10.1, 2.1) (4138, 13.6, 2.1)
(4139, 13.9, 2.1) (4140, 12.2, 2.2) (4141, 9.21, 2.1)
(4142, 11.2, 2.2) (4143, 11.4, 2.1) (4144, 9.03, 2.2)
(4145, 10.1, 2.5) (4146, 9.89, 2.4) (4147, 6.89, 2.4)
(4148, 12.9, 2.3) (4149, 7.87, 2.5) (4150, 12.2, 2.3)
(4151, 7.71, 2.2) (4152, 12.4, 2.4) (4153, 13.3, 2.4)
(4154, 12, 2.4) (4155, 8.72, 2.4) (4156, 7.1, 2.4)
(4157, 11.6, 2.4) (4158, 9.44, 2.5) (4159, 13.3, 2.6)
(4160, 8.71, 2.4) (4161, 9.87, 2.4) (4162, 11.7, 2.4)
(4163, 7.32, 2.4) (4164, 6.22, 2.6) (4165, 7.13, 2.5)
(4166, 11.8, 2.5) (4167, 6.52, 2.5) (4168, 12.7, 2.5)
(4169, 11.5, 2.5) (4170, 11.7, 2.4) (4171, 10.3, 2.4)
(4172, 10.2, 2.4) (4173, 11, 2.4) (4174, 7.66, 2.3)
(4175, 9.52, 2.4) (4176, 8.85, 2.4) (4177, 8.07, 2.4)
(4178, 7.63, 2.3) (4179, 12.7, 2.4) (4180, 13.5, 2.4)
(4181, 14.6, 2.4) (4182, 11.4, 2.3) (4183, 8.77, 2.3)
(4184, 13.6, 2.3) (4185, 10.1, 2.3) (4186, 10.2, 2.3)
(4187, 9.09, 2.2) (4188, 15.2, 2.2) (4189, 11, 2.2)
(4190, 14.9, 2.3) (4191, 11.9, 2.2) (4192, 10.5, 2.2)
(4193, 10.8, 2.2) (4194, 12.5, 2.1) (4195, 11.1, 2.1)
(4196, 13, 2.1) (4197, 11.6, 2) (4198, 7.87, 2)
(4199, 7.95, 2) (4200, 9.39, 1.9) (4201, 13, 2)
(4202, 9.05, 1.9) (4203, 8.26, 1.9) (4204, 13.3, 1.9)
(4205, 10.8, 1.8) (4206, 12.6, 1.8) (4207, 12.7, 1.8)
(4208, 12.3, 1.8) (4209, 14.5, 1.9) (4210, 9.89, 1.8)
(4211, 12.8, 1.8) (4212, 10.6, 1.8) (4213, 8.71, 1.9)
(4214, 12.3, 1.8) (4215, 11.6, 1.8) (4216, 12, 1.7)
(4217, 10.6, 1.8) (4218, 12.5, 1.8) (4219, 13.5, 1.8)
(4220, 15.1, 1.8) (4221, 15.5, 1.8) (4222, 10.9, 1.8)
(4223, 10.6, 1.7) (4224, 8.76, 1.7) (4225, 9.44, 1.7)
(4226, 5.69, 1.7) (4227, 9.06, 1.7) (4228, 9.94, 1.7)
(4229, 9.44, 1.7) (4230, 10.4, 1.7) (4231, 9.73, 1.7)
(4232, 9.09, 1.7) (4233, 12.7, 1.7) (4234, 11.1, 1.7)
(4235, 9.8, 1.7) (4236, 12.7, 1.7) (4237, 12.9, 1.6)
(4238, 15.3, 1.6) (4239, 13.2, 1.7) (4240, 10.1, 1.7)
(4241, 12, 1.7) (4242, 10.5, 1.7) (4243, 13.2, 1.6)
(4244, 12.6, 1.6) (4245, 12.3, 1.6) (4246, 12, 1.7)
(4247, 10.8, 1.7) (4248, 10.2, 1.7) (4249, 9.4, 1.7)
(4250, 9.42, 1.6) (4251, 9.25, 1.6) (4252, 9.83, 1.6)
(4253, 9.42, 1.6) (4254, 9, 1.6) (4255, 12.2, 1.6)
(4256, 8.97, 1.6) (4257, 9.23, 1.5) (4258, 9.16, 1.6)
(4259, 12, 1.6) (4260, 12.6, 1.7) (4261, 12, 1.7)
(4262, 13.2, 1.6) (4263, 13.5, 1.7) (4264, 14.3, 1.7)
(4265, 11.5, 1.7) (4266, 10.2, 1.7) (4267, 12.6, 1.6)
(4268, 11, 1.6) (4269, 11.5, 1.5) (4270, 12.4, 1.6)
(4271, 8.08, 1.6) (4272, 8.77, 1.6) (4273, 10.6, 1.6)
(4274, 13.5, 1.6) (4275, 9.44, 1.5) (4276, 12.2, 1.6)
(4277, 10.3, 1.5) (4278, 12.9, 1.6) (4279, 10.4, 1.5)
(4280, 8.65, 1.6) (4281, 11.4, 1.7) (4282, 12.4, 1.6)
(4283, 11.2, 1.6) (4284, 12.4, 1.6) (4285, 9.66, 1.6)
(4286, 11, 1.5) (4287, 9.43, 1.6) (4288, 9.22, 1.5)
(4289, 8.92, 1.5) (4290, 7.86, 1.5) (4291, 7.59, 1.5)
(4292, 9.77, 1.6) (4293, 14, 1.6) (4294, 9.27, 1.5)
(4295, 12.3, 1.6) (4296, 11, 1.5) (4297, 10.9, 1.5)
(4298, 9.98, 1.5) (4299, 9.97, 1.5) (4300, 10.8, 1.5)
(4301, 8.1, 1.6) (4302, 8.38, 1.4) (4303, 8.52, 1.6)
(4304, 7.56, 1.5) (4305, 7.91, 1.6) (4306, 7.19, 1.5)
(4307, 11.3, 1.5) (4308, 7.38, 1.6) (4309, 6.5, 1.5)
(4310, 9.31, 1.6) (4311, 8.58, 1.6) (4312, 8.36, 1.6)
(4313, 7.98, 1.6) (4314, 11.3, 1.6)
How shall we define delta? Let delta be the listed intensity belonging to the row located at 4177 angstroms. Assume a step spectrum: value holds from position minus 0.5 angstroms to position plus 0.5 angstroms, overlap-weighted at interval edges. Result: 8.07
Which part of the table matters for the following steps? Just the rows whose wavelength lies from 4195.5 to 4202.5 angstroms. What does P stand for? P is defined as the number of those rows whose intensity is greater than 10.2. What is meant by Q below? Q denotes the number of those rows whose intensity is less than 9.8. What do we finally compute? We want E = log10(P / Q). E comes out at -0.12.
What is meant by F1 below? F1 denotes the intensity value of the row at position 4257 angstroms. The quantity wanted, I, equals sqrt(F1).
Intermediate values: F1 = 9.23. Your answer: 3.04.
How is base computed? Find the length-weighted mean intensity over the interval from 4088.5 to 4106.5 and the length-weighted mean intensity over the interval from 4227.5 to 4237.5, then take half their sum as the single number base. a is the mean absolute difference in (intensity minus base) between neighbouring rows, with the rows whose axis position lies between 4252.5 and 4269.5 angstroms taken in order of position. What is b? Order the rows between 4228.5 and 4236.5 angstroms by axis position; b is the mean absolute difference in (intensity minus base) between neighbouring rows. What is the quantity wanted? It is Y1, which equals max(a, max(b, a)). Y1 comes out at 1.7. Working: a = 1.4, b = 1.67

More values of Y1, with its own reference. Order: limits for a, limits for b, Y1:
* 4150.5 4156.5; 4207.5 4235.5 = 2.4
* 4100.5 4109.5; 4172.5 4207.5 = 2.3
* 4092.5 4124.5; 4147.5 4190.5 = 2.7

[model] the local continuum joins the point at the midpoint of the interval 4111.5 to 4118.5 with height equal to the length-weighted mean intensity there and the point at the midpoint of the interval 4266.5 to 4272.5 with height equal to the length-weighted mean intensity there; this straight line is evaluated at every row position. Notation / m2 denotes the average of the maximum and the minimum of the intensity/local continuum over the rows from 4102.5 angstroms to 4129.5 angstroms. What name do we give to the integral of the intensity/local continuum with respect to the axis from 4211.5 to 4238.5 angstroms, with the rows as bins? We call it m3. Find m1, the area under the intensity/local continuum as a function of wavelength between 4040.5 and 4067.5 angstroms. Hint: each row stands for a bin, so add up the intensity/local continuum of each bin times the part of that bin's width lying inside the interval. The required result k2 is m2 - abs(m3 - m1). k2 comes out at -0.9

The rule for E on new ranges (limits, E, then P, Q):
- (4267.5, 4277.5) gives 0.37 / 7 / 3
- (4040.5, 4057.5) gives 0.22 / 10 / 6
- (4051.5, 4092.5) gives 0.23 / 22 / 13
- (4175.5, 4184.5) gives 0.10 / 5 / 4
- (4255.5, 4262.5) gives 0.12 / 4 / 3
